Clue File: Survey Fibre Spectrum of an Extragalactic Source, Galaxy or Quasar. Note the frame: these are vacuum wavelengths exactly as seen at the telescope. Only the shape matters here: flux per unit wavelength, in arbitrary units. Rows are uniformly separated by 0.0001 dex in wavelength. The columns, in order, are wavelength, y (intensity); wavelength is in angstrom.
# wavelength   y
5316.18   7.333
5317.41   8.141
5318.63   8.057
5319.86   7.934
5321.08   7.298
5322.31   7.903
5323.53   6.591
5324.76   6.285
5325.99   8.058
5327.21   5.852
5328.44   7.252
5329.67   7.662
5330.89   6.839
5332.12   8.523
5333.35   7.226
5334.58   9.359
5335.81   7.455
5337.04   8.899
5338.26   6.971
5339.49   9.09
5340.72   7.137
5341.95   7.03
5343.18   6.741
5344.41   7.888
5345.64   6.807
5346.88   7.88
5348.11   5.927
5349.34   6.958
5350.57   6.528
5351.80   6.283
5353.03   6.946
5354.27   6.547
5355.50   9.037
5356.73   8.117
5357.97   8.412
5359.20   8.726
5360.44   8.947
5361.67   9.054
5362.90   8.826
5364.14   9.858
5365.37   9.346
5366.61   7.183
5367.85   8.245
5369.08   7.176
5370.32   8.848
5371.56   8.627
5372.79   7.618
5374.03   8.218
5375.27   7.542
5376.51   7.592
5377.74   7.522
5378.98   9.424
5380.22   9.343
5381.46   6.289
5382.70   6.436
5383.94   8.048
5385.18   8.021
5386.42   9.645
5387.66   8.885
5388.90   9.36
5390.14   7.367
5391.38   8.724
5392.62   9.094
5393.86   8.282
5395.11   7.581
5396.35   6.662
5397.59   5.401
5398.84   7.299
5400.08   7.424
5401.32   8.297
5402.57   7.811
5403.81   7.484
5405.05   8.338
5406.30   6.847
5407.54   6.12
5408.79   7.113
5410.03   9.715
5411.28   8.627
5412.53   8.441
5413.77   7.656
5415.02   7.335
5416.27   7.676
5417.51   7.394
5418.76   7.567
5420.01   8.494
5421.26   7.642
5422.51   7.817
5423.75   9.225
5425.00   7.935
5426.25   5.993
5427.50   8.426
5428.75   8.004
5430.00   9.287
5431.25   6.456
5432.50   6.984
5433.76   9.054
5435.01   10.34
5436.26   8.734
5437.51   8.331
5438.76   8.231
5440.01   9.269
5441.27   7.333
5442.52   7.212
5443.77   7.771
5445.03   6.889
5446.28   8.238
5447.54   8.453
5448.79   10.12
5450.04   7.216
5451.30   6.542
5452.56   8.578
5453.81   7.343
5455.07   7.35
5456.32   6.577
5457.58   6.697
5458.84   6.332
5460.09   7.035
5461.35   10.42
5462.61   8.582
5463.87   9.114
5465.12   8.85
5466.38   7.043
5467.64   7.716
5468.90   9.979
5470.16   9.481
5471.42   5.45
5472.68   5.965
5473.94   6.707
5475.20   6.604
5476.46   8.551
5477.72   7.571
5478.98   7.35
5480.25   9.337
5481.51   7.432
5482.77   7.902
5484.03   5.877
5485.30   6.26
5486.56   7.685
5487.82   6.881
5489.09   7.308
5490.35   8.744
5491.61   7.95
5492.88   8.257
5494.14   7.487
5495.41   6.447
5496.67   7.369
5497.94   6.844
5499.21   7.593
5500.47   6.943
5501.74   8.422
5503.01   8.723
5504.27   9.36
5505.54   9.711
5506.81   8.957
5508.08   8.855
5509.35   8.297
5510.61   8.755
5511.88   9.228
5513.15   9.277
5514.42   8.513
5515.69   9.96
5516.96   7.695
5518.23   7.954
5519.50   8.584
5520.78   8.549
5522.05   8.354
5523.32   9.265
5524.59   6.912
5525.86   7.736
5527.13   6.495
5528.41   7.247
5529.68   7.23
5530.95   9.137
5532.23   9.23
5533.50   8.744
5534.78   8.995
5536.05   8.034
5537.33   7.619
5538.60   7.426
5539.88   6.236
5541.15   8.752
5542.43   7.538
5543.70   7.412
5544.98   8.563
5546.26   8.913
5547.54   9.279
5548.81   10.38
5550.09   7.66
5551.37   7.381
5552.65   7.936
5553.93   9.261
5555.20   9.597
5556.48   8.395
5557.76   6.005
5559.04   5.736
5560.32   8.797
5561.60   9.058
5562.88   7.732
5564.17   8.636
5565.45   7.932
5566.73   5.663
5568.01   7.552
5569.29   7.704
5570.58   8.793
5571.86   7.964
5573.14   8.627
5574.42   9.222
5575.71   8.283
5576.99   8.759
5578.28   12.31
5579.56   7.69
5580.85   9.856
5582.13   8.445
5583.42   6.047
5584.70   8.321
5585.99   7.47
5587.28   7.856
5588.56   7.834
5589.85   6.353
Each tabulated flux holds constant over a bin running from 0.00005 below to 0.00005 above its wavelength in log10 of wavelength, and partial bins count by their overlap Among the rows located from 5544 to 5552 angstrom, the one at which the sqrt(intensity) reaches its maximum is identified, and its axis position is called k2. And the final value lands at 5548.81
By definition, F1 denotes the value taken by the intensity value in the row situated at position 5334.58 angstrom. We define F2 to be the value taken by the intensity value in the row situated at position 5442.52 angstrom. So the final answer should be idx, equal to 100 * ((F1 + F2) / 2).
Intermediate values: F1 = 9.359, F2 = 7.212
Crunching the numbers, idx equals 829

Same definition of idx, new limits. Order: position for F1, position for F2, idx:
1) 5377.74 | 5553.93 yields 839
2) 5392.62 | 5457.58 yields 790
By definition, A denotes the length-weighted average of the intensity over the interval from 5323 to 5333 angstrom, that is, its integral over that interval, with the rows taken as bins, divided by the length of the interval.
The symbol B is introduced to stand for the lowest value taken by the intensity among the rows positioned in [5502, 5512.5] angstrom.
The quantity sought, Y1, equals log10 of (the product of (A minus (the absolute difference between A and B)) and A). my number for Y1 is 1.63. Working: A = 7.1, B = 8.297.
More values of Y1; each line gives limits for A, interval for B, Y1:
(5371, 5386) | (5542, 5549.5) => 1.77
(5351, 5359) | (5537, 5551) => 1.68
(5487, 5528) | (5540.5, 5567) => 1.66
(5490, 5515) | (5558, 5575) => 1.67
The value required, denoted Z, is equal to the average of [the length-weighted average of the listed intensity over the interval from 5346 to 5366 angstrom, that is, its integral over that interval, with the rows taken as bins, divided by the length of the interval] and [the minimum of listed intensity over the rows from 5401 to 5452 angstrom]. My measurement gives 6.97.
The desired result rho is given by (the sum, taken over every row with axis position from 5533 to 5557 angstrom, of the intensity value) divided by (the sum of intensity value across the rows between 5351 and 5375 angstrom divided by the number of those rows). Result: 19.3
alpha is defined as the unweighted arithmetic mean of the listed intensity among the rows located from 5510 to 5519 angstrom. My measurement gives 8.8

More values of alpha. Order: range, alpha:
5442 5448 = 7.7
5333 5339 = 8.0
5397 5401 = 6.7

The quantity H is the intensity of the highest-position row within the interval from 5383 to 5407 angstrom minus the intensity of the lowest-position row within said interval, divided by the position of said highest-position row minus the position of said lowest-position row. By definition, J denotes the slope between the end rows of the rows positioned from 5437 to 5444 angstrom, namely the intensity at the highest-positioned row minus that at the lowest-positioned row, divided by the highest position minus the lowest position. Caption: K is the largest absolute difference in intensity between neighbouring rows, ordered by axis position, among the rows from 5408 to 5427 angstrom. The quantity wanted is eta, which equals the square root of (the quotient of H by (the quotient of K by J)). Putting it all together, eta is 0.043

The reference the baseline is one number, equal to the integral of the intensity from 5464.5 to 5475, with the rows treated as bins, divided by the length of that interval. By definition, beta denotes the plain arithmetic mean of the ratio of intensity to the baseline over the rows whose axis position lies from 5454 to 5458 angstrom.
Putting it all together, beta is 0.90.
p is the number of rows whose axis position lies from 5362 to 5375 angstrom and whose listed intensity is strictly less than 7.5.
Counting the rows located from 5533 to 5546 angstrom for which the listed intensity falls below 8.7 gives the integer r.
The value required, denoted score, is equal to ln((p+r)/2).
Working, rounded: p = 2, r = 7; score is 1.50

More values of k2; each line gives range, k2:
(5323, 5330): 5325.99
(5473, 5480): 5476.46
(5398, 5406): 5405.05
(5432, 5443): 5435.01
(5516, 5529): 5523.32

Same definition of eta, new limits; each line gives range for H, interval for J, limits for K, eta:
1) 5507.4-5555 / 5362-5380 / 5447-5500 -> 0.009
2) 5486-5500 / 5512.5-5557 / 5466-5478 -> 0.006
